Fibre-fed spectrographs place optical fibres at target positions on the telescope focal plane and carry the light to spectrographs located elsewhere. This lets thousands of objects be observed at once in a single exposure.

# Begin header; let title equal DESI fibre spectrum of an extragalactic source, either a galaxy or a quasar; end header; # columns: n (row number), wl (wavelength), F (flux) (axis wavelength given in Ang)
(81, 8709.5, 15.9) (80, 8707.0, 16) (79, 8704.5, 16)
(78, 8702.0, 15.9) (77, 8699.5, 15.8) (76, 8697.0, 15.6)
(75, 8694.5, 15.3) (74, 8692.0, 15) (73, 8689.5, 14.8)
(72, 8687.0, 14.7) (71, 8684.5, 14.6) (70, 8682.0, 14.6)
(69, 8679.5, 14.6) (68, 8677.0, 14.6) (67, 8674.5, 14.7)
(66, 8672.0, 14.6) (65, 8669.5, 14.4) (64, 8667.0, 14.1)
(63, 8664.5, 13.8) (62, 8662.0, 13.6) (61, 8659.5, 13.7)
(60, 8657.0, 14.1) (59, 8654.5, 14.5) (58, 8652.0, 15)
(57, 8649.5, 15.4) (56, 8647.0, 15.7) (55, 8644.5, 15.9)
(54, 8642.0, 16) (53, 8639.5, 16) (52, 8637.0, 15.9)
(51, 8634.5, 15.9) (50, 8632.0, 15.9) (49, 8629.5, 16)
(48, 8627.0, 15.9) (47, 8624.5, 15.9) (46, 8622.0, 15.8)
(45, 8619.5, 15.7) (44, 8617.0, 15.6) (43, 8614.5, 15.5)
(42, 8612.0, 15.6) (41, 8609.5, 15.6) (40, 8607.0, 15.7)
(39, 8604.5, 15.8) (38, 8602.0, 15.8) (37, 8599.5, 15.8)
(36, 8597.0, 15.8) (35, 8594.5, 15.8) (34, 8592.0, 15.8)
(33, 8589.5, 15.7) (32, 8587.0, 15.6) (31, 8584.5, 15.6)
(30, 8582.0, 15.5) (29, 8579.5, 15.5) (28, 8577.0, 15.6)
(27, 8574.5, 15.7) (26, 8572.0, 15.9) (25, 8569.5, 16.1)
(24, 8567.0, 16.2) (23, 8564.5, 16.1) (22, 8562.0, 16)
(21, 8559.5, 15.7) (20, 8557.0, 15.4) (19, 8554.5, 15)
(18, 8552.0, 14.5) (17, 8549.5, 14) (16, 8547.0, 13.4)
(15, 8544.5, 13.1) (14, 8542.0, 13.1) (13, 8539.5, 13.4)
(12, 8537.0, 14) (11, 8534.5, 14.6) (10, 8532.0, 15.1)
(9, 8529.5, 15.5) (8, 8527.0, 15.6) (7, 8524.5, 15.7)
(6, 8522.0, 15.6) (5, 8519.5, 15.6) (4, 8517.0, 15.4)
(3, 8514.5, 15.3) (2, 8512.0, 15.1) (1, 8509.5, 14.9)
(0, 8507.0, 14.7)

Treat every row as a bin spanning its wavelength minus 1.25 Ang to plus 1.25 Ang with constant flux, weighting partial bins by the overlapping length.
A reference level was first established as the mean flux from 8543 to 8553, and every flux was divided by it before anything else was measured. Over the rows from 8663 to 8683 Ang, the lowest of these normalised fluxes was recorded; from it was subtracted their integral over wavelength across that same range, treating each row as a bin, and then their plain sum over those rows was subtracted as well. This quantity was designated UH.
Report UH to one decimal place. -28.4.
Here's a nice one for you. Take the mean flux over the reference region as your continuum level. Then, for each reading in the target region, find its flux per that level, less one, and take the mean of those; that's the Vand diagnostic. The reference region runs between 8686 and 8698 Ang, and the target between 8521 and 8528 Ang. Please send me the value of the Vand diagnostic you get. 0.037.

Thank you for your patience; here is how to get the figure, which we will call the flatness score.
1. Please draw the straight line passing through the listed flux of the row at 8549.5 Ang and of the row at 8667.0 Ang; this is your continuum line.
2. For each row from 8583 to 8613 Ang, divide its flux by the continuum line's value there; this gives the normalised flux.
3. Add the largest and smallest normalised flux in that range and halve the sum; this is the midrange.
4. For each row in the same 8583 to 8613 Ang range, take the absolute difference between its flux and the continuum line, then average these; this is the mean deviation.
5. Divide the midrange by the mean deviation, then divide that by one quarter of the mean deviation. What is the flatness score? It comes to 1.6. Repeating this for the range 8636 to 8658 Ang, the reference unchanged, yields 2.5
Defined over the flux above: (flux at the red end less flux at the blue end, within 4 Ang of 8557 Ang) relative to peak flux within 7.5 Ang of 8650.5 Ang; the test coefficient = 0.044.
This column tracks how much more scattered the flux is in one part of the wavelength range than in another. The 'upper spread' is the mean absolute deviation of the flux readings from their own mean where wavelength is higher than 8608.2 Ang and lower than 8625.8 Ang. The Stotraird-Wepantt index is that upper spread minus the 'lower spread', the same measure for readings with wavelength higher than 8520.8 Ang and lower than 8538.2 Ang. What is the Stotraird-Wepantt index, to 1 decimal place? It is -0.4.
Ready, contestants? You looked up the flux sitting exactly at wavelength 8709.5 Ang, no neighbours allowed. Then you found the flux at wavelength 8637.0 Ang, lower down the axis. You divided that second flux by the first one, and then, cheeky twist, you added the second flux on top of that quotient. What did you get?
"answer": 16.9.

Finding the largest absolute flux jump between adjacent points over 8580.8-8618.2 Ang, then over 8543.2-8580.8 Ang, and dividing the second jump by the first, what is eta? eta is 6.0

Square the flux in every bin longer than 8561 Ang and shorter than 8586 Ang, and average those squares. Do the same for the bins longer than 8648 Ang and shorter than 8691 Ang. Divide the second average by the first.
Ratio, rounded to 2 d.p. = 0.84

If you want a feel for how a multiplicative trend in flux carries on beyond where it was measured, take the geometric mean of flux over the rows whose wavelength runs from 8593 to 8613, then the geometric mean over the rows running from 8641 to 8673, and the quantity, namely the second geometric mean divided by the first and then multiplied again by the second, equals 13.6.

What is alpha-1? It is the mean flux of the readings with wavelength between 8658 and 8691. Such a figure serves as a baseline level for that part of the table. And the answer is 14.37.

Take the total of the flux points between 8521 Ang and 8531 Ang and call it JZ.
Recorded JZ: 62.4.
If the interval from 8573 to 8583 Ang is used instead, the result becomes 62.3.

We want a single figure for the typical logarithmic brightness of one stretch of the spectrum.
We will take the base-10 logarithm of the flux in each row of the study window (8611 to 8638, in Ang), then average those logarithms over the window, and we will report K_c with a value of 1.20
